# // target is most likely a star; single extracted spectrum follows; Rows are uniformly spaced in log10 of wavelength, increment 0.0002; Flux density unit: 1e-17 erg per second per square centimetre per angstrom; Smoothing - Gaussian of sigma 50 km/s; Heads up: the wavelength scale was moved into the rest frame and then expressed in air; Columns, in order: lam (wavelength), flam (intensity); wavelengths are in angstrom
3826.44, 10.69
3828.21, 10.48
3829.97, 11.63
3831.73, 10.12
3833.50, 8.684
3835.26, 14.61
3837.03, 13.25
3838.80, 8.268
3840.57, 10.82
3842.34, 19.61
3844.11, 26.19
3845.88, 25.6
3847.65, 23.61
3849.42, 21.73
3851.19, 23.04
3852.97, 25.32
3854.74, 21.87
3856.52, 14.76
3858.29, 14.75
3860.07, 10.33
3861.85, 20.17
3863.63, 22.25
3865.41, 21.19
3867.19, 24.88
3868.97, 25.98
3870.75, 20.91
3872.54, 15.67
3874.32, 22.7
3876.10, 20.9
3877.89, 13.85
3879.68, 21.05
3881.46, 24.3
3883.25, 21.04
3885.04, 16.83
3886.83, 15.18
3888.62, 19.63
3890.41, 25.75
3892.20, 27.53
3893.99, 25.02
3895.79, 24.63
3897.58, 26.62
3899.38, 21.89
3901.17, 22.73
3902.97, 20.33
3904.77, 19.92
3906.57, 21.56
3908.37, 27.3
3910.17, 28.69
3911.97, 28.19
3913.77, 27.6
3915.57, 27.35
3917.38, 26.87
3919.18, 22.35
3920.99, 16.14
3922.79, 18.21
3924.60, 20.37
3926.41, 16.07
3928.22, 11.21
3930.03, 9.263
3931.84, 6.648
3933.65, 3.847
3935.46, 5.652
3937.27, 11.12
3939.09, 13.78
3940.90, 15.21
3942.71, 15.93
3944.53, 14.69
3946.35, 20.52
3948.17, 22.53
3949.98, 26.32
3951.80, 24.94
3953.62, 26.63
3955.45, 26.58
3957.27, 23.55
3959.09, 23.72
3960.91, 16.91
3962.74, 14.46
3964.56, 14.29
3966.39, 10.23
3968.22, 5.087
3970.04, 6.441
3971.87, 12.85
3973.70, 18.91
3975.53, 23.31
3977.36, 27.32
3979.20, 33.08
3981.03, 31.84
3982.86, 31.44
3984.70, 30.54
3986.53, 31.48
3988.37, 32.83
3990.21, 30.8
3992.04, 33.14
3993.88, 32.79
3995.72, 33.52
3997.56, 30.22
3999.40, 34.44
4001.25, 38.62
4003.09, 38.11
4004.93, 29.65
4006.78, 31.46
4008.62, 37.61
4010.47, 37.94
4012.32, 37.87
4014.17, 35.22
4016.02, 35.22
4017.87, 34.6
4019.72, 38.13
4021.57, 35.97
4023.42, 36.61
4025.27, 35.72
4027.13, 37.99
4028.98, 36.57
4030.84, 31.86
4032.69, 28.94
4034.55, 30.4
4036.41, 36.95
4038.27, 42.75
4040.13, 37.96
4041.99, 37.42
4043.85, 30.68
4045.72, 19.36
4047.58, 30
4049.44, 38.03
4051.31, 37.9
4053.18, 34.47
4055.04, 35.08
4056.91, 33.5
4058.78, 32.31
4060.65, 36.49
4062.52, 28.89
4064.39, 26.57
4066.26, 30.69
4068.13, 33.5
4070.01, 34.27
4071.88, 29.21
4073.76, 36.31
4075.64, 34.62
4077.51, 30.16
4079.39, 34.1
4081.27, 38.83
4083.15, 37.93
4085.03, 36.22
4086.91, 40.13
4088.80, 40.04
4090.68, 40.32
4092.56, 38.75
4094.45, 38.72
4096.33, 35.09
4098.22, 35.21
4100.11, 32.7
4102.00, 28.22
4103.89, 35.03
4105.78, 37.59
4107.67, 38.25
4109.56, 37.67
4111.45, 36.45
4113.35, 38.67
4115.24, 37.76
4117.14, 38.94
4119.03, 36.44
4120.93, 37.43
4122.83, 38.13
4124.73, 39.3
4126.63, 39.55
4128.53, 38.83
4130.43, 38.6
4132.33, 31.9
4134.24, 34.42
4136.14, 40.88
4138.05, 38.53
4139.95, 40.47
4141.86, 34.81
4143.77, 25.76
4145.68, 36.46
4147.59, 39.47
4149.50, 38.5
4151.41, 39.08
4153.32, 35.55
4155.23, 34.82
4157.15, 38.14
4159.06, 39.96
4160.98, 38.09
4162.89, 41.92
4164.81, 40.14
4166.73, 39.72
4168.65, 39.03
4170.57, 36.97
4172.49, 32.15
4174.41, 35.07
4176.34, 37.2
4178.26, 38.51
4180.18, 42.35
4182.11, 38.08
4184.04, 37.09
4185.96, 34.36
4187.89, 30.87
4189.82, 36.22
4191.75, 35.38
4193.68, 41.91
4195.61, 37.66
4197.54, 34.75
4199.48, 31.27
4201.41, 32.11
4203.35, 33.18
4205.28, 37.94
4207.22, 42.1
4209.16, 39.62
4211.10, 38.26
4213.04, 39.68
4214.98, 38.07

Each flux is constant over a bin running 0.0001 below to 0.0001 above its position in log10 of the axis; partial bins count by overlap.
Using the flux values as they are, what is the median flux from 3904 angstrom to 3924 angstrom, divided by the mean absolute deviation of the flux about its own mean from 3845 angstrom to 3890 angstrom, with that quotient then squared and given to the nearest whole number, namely 65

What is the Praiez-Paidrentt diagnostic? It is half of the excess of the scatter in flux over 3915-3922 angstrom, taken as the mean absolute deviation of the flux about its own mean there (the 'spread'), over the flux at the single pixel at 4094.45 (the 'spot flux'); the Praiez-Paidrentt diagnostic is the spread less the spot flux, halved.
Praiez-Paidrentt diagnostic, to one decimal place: -17.4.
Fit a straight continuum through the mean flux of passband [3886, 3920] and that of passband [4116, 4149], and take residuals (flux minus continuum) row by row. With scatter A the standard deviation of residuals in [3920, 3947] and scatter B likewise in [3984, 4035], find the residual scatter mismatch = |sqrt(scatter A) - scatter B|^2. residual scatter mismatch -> 0.5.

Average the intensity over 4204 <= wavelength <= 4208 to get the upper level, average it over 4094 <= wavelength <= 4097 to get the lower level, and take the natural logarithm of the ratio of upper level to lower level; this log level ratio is 0.1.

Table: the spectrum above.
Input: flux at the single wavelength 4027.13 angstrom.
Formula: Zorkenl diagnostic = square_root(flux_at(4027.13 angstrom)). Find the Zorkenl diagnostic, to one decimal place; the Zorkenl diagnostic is 6.2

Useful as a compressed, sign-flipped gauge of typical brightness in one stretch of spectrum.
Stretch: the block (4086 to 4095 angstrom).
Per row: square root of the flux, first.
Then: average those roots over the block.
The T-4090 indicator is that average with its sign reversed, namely -6.29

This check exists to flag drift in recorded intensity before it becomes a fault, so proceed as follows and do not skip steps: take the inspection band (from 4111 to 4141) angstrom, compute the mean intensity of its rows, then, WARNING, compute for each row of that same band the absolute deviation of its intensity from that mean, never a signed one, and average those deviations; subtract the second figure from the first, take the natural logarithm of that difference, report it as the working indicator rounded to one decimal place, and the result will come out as 3.6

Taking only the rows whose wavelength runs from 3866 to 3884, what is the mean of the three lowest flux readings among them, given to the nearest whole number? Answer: 17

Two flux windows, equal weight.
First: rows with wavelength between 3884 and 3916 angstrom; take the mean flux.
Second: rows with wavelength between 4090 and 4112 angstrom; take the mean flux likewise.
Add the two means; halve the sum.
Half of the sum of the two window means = 29.9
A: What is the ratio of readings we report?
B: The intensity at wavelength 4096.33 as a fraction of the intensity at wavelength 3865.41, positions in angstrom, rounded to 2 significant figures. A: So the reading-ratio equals 1.7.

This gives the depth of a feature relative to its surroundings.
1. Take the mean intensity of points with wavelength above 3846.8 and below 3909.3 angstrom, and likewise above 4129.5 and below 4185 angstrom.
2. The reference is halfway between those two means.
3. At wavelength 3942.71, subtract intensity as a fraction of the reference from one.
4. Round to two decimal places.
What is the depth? 0.46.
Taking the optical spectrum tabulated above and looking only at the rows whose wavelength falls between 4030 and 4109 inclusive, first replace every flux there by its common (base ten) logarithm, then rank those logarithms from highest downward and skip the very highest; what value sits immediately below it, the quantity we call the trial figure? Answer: 1.61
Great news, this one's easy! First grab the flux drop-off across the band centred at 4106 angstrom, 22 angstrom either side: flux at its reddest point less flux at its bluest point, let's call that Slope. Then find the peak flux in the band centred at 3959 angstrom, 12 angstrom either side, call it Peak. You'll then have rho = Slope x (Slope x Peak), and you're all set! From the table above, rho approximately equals 295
